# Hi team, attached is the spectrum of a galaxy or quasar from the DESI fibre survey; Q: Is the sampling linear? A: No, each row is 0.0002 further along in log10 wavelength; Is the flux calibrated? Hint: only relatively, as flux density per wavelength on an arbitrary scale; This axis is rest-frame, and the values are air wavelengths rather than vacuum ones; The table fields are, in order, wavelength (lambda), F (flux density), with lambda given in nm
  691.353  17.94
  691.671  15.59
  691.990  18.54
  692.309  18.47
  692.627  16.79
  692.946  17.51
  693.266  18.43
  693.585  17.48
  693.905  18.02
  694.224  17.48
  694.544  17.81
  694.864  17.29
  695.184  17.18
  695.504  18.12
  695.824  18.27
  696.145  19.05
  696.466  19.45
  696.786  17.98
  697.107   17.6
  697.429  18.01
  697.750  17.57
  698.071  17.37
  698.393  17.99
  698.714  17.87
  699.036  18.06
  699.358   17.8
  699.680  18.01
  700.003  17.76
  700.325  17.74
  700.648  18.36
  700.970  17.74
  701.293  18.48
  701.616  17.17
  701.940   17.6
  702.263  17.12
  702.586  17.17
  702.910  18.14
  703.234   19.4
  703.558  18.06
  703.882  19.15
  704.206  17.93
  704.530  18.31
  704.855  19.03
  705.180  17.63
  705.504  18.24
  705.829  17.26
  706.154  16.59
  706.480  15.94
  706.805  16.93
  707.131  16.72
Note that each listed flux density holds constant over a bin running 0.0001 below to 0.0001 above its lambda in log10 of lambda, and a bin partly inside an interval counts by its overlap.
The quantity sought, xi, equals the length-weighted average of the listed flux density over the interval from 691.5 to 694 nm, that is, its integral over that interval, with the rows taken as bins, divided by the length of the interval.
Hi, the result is 17.6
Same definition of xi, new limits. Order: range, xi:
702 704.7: 18.1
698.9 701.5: 18.0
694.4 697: 18.1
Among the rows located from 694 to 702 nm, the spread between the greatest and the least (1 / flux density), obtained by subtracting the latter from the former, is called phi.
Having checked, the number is 0.0068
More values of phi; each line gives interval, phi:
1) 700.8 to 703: 0.0043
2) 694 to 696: 0.0035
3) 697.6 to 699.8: 0.0022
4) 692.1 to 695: 0.0054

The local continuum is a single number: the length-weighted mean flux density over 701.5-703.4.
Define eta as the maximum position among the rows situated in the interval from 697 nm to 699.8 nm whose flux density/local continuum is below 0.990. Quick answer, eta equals 698.071 nm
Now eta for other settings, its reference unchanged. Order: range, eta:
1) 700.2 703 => 702.586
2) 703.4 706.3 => 706.154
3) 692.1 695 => 694.864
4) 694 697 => 695.184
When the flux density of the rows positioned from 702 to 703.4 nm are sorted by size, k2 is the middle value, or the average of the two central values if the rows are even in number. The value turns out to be 17.7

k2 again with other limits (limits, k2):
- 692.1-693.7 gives 17.5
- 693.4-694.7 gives 17.6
